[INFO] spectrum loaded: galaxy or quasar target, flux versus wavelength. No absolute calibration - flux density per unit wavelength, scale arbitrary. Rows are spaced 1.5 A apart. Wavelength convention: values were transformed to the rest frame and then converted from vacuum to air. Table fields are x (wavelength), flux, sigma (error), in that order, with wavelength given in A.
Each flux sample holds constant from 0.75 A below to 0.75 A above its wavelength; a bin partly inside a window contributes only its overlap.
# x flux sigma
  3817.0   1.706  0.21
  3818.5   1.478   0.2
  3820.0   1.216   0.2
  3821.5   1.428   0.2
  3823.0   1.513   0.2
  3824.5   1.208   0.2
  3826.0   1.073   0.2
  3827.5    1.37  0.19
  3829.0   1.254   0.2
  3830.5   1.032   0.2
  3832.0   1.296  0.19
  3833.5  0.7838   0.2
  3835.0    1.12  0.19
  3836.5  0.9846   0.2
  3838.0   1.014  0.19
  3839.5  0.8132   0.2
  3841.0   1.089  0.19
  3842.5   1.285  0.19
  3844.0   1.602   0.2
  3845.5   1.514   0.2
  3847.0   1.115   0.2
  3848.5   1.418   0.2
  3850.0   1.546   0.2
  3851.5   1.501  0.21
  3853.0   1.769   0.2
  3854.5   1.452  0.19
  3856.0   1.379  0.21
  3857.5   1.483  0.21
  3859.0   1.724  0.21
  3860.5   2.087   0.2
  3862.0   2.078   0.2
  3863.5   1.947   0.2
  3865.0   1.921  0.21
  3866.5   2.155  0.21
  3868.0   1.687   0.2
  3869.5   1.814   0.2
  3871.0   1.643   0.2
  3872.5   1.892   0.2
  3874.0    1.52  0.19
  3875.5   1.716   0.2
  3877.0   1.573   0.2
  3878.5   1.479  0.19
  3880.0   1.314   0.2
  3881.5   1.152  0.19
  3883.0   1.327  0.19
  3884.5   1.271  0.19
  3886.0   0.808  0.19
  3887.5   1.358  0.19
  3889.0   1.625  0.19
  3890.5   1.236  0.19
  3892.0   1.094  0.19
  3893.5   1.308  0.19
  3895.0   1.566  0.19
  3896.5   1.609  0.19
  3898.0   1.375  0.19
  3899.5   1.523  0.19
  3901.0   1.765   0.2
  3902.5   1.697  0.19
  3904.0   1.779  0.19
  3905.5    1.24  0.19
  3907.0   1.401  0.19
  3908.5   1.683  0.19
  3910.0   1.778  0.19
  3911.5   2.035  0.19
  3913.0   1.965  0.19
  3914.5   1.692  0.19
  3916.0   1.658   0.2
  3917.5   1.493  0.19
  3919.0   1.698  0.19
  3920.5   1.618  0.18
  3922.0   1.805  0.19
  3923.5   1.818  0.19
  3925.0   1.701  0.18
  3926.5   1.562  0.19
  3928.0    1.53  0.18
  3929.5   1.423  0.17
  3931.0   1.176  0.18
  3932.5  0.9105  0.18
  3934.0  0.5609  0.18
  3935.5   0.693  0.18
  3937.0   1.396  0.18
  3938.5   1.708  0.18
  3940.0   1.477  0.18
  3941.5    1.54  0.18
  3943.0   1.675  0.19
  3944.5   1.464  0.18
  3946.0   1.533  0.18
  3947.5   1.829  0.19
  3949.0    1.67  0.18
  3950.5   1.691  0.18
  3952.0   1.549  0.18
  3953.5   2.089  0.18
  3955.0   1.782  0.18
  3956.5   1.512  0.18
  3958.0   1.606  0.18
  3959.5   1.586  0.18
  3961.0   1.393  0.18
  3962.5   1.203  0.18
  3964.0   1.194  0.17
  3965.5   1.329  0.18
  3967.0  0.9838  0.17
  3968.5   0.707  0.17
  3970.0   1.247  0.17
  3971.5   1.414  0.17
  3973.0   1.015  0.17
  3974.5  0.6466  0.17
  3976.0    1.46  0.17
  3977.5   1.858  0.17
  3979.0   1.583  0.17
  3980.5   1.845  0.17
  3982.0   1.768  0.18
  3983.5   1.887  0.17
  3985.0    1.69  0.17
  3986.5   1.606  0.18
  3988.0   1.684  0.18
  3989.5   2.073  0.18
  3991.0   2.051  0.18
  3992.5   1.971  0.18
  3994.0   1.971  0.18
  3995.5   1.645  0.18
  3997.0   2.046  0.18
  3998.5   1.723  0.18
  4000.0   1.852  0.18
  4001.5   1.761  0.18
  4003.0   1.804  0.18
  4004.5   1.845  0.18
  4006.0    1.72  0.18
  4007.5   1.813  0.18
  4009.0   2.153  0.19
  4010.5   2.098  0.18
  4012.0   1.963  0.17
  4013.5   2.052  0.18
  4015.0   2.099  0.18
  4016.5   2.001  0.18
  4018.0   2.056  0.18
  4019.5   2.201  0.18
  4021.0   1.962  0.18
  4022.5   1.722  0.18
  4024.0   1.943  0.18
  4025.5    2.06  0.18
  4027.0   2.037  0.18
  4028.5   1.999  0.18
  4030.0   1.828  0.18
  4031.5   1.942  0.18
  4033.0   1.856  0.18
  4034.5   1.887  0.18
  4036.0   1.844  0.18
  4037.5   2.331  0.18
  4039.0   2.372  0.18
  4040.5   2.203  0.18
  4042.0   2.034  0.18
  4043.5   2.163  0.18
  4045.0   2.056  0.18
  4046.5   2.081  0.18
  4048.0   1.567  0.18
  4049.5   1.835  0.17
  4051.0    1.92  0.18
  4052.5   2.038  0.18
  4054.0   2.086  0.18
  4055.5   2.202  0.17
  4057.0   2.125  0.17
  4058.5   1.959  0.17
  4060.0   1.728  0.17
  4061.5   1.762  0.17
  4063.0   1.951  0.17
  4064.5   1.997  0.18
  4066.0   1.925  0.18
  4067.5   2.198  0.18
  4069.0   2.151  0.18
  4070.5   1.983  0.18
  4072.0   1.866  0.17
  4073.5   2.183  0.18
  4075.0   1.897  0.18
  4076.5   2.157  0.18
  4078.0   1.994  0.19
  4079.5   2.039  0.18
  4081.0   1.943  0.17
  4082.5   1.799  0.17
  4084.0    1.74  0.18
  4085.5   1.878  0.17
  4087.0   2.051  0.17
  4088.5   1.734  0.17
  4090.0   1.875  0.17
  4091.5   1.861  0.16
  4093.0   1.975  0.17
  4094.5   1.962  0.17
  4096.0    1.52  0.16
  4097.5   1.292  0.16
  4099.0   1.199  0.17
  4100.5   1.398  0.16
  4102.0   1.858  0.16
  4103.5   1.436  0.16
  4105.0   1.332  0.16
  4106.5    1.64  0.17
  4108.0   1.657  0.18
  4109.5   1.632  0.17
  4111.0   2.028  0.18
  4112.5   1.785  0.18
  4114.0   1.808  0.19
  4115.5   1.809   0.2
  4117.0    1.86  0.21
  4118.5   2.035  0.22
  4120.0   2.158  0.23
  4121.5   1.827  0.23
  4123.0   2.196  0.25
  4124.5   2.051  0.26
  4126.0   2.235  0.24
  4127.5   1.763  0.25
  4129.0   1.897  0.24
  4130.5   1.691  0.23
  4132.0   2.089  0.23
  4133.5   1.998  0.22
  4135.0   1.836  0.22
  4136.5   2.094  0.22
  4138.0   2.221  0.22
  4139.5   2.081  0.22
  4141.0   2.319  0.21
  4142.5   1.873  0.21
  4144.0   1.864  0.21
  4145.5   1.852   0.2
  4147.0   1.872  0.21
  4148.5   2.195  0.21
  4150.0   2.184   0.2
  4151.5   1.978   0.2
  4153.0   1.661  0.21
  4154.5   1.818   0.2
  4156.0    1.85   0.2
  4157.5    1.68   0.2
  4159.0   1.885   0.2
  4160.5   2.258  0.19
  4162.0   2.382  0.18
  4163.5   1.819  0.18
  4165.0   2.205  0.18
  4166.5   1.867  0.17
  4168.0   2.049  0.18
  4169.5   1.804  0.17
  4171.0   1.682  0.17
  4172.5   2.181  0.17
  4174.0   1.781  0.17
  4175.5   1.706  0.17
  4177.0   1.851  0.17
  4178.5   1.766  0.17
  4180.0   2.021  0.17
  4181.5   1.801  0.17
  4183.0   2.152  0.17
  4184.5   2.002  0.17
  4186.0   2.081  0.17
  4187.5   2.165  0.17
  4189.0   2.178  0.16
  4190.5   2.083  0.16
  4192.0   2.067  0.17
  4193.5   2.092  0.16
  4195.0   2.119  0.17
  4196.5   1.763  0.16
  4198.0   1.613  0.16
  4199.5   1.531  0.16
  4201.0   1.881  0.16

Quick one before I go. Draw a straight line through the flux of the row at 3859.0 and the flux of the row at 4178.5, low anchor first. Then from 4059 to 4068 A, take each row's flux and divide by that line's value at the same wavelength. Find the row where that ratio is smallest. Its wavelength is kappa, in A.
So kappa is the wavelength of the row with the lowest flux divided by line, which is 4060.0 A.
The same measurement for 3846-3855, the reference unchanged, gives 3847.0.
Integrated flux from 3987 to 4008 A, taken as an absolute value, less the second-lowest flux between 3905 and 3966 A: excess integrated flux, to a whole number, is 38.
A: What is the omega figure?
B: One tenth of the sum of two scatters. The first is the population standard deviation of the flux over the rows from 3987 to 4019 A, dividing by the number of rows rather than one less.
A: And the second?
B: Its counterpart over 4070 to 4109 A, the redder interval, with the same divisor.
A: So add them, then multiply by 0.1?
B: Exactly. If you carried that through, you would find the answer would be 0.042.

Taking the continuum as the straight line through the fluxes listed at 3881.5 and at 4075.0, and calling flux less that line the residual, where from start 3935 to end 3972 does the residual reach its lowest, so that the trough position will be 3968.5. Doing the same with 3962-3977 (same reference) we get 3974.5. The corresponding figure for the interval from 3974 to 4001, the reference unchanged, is 3974.5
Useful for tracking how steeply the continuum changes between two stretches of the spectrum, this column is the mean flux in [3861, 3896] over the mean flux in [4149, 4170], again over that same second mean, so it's 0.40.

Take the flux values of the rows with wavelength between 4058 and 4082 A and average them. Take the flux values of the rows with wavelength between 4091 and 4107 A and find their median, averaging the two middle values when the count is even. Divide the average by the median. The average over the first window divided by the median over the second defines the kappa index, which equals 1.30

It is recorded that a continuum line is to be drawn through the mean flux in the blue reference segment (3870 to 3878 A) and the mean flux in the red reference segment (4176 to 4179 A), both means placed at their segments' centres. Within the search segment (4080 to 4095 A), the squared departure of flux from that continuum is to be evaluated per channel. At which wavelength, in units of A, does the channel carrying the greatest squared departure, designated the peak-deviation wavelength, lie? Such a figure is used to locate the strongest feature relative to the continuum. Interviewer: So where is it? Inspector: 4087.0 A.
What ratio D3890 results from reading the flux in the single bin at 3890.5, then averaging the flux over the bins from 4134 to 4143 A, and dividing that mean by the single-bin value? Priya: 1.68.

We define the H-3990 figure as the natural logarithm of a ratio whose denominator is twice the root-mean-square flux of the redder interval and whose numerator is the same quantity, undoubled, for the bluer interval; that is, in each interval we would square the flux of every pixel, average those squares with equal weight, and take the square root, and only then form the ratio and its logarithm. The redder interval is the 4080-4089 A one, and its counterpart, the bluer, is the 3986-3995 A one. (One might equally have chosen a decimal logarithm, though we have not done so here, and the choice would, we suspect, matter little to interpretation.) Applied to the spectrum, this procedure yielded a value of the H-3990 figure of -0.7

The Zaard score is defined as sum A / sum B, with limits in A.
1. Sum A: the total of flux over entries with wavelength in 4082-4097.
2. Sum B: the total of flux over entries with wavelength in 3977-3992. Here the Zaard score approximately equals 1.0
